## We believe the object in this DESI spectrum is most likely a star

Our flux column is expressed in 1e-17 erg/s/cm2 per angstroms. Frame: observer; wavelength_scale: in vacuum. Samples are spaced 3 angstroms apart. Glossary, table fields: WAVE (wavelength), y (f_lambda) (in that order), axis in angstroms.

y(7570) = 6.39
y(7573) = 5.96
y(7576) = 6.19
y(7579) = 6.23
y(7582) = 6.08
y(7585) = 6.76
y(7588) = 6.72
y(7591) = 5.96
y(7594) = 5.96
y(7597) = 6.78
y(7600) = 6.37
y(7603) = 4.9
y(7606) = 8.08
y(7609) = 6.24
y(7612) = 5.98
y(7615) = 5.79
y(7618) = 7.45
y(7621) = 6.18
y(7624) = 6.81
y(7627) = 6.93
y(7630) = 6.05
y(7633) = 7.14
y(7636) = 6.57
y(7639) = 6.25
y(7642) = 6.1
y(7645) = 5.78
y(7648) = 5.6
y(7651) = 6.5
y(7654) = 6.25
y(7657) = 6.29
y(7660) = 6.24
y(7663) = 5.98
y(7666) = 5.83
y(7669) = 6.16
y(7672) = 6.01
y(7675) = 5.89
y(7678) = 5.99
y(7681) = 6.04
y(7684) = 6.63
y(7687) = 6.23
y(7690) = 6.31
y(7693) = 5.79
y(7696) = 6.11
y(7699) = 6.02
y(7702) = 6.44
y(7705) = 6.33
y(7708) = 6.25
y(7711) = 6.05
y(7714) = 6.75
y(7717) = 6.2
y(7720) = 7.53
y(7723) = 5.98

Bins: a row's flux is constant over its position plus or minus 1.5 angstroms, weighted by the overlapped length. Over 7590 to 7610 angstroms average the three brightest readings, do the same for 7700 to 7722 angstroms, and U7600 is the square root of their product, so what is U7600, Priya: 7.0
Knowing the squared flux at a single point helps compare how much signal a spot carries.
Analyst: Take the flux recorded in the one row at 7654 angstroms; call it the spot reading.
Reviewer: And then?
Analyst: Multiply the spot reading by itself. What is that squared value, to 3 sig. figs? 39.1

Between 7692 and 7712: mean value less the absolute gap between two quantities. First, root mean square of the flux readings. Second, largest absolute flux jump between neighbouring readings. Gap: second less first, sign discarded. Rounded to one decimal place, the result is 0.4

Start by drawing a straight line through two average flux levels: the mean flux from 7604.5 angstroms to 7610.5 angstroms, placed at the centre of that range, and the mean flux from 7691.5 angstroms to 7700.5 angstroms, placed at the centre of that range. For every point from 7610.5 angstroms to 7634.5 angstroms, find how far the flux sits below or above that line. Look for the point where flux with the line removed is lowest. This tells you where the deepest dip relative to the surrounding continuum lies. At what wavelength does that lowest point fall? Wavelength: 7615 angstroms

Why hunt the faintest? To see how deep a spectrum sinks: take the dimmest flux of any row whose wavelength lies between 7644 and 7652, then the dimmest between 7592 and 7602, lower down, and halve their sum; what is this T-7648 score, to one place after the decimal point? 5.8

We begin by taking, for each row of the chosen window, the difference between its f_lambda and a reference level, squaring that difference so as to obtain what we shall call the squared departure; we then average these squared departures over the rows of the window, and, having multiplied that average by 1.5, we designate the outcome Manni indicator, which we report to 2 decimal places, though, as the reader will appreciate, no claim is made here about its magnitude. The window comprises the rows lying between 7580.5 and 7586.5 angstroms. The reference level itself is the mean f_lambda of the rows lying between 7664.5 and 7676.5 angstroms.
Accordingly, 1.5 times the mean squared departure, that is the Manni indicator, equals 0.47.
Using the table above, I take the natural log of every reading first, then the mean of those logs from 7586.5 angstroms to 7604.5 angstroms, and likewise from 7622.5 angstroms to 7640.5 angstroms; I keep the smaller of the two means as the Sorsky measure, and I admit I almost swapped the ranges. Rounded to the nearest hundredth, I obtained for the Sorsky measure 1.81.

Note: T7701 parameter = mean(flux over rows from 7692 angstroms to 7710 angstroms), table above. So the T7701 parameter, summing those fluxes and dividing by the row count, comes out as 6.16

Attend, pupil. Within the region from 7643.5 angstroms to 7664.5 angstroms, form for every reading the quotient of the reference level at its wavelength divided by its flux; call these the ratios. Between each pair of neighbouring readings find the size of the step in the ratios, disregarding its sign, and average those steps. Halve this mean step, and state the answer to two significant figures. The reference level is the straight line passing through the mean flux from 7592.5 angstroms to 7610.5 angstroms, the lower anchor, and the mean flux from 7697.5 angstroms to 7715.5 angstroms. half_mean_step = 0.024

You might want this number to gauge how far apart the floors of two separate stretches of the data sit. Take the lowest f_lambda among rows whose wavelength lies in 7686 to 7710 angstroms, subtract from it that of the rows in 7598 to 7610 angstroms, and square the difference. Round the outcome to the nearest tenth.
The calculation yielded 0.8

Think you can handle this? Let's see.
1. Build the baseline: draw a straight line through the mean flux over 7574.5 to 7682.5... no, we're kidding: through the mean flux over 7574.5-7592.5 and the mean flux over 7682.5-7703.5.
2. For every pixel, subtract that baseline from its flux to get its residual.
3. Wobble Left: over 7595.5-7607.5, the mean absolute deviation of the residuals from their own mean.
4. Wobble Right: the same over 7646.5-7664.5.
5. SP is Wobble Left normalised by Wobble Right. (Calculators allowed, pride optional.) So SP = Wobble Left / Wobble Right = 3.8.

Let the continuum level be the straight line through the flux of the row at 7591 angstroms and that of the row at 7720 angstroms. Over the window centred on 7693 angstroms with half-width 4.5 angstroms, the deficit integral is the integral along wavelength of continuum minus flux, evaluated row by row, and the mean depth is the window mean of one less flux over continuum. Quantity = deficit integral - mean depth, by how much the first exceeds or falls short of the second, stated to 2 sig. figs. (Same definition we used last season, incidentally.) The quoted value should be 10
